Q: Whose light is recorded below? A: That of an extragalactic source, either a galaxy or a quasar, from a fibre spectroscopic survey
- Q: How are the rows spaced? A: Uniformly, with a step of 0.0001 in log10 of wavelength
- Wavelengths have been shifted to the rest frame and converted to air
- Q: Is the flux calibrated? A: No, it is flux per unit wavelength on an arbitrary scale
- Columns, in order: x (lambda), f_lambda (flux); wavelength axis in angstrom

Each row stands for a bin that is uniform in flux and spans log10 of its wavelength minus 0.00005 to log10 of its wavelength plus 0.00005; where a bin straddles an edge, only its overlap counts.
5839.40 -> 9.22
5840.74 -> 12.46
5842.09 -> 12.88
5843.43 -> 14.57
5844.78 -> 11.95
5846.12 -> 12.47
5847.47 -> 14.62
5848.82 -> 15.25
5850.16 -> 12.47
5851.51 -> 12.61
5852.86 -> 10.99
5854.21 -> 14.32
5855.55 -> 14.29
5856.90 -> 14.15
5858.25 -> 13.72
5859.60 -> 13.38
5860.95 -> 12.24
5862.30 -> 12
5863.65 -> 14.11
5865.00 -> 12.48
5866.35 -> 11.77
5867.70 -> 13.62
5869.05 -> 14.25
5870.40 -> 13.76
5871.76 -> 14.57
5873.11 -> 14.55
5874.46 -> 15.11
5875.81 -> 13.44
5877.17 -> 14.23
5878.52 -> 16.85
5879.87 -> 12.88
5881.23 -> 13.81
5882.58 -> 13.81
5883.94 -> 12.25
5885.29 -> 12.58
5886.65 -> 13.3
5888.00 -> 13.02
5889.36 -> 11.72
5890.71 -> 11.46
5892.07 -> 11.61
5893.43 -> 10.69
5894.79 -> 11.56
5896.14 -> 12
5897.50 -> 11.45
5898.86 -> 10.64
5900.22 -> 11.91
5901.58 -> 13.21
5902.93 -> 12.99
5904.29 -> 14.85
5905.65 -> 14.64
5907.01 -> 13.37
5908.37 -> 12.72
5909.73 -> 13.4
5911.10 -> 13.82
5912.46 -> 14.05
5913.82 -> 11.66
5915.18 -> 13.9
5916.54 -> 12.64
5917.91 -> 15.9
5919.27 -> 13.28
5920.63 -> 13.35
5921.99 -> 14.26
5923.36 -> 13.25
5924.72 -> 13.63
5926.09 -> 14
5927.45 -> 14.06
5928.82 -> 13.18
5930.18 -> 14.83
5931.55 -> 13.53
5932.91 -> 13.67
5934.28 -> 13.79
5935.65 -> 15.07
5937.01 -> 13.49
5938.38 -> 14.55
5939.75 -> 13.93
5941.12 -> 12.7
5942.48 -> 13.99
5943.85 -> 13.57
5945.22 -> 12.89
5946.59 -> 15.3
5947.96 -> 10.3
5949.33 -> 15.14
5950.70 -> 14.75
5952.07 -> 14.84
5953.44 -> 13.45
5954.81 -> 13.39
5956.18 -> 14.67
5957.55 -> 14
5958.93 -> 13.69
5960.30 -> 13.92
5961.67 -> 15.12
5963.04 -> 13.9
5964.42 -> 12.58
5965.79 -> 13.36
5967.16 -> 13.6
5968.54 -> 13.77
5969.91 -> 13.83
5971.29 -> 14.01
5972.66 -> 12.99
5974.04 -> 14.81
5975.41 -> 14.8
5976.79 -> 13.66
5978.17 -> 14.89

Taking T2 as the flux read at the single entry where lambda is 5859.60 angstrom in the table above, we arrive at 13.38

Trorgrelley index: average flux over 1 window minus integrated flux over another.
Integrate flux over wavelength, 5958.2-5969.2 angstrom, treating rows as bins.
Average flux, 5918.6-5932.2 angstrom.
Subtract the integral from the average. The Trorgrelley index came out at -137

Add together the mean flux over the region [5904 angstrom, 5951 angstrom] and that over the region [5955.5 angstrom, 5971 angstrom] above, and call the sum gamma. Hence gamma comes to 27.6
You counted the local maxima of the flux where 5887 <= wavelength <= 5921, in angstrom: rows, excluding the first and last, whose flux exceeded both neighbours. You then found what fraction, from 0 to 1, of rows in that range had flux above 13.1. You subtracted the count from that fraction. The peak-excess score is -6.6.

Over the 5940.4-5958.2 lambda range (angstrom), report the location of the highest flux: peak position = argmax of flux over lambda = 5946.59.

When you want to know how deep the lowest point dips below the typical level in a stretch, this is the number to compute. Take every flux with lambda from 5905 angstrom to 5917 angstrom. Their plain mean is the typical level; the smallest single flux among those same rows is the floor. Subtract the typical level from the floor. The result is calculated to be -1.7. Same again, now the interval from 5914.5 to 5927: -1.2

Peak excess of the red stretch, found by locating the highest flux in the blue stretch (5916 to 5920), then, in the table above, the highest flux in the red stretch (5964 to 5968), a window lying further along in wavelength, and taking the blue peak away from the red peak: -2.3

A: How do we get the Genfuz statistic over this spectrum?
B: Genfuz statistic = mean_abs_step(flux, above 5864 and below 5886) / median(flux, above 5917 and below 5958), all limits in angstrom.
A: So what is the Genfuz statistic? 0.081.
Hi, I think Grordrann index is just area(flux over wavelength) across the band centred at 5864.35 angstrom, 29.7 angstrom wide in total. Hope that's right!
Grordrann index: 404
